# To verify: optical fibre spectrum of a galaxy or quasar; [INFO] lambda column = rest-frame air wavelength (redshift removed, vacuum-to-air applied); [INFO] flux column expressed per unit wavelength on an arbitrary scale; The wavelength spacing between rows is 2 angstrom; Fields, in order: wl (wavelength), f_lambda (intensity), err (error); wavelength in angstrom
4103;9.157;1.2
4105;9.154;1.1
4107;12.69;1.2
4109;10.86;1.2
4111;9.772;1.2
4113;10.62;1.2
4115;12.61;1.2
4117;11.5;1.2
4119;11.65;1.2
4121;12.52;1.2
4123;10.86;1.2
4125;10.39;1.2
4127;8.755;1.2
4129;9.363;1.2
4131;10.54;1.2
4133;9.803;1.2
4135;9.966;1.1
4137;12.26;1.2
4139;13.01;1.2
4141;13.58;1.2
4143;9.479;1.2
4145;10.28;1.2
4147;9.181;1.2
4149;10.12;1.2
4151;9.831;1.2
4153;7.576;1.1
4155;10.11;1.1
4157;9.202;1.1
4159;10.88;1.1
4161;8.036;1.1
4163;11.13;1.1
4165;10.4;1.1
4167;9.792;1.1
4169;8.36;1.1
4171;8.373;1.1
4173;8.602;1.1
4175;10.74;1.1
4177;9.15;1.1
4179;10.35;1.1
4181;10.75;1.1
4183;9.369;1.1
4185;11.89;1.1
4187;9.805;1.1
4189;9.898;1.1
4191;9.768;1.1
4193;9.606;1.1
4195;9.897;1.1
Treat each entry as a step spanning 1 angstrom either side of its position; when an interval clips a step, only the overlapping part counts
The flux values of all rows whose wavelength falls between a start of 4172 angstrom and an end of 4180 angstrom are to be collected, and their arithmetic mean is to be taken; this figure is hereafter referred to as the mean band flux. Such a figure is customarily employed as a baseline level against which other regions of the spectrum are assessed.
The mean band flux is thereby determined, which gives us 9.7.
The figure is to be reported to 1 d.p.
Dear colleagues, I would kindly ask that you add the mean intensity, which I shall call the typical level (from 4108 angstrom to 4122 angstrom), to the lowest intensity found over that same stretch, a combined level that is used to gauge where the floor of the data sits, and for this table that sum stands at 21.1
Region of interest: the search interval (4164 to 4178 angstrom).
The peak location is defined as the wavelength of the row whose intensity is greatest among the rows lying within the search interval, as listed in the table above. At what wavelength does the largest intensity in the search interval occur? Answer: 4175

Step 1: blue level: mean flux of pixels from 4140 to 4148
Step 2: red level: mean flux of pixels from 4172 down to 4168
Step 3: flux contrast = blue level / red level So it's 1.3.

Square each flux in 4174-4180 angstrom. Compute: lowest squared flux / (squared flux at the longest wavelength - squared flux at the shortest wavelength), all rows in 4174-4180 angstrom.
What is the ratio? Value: -10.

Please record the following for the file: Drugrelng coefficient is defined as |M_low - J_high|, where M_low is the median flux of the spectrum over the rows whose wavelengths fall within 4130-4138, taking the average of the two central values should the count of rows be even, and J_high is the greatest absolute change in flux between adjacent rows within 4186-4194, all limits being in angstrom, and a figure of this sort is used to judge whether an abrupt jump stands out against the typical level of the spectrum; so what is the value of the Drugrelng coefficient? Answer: 10.1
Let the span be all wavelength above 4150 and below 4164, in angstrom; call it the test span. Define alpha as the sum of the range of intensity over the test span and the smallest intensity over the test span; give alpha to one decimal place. 11.1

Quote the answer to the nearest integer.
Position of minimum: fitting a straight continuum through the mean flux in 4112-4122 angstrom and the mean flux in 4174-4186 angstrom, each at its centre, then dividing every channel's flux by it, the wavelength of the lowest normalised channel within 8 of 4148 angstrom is 4153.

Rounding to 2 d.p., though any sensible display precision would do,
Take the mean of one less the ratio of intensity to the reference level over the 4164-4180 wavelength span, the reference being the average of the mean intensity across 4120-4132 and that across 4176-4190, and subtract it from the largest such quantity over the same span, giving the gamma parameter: 0.11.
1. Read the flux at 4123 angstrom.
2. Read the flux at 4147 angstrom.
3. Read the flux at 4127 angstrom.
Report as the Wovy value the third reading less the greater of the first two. -2.1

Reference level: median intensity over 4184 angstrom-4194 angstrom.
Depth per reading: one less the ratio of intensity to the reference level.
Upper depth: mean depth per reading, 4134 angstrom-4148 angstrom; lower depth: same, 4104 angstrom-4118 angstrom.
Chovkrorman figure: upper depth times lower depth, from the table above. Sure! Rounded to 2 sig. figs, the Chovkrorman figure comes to 0.017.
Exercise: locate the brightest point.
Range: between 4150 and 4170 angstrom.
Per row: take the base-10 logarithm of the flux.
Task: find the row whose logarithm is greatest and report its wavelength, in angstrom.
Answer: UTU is 4163 angstrom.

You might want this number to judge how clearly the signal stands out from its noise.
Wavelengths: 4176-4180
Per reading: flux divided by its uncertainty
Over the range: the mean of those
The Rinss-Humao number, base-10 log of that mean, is 0.948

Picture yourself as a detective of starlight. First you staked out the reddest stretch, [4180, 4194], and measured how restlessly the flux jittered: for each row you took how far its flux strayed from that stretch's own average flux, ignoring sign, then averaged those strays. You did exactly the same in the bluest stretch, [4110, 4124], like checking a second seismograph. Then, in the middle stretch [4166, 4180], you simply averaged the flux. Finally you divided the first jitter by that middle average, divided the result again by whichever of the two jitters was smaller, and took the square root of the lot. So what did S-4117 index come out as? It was 0.327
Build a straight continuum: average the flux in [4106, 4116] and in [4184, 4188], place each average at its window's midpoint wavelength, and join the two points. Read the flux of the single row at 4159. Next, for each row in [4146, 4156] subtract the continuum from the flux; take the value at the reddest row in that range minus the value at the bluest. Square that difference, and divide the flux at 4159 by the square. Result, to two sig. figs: 11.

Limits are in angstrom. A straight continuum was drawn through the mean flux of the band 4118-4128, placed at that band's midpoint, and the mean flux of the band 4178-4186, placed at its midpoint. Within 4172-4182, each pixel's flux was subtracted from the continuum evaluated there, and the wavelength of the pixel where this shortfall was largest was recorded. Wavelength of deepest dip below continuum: 4173 angstrom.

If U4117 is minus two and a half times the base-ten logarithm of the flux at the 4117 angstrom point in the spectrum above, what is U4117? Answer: -2.65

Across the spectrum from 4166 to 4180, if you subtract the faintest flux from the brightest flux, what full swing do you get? 2.4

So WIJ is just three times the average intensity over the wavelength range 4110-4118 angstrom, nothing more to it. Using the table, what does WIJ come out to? 33.4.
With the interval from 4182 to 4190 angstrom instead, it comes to 30.7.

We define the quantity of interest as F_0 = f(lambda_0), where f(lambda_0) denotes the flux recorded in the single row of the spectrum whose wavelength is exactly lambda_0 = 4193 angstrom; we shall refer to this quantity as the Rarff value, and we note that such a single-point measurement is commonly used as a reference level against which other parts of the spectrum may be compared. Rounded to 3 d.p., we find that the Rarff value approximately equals 9.606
